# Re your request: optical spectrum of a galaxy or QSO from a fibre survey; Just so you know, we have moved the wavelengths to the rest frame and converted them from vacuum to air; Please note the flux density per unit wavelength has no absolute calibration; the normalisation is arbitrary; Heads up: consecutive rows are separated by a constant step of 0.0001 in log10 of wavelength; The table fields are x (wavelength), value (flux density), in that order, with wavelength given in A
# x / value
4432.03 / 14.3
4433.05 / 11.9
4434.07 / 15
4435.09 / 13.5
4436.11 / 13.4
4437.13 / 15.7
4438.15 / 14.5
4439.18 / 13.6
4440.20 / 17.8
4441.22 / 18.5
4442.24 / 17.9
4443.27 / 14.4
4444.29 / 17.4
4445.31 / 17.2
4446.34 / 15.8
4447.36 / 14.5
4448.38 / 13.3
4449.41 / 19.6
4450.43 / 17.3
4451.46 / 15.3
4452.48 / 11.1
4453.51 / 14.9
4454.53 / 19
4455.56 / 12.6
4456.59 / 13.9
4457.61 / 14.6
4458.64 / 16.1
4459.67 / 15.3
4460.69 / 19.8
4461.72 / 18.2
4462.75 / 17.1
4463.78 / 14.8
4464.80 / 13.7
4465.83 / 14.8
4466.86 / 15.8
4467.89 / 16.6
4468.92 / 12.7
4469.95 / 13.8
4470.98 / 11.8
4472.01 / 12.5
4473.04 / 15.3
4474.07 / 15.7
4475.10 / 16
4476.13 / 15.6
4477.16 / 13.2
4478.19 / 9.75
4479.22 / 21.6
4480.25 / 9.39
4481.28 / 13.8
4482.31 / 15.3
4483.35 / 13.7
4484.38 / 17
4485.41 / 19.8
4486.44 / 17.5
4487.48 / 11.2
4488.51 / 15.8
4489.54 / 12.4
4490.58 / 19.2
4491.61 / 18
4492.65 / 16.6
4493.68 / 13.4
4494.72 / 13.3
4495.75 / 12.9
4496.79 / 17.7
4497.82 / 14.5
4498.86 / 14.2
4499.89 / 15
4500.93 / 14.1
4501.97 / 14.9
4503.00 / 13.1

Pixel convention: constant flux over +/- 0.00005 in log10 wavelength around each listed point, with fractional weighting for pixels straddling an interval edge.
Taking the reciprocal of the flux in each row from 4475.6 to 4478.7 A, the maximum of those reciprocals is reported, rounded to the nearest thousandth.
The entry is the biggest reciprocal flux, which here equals 0.103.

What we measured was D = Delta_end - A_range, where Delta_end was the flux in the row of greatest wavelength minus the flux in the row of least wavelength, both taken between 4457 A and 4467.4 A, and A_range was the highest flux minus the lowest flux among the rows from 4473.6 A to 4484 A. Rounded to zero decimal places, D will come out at -11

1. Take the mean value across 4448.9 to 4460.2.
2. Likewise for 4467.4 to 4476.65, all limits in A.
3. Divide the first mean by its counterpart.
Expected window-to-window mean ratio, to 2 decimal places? 1.07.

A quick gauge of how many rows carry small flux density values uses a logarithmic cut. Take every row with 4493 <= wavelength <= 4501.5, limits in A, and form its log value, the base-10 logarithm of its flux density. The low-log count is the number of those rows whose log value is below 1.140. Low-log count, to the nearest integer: 3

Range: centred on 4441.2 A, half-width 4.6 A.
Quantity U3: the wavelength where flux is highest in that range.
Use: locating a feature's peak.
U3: 4441.22 A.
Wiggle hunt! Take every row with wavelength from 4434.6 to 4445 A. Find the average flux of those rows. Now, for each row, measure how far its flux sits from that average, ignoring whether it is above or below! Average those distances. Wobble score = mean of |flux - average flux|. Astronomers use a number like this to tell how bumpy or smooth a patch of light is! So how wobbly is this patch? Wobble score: 1.8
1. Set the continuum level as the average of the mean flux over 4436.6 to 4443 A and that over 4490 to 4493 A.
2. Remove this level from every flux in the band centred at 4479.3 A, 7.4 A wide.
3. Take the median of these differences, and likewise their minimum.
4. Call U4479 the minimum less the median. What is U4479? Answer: -4.4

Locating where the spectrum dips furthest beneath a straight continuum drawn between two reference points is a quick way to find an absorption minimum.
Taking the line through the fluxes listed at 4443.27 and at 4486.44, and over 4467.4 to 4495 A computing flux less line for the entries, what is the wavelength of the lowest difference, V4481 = 4480.25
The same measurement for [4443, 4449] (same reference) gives 4448.38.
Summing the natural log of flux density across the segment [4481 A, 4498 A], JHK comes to 46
